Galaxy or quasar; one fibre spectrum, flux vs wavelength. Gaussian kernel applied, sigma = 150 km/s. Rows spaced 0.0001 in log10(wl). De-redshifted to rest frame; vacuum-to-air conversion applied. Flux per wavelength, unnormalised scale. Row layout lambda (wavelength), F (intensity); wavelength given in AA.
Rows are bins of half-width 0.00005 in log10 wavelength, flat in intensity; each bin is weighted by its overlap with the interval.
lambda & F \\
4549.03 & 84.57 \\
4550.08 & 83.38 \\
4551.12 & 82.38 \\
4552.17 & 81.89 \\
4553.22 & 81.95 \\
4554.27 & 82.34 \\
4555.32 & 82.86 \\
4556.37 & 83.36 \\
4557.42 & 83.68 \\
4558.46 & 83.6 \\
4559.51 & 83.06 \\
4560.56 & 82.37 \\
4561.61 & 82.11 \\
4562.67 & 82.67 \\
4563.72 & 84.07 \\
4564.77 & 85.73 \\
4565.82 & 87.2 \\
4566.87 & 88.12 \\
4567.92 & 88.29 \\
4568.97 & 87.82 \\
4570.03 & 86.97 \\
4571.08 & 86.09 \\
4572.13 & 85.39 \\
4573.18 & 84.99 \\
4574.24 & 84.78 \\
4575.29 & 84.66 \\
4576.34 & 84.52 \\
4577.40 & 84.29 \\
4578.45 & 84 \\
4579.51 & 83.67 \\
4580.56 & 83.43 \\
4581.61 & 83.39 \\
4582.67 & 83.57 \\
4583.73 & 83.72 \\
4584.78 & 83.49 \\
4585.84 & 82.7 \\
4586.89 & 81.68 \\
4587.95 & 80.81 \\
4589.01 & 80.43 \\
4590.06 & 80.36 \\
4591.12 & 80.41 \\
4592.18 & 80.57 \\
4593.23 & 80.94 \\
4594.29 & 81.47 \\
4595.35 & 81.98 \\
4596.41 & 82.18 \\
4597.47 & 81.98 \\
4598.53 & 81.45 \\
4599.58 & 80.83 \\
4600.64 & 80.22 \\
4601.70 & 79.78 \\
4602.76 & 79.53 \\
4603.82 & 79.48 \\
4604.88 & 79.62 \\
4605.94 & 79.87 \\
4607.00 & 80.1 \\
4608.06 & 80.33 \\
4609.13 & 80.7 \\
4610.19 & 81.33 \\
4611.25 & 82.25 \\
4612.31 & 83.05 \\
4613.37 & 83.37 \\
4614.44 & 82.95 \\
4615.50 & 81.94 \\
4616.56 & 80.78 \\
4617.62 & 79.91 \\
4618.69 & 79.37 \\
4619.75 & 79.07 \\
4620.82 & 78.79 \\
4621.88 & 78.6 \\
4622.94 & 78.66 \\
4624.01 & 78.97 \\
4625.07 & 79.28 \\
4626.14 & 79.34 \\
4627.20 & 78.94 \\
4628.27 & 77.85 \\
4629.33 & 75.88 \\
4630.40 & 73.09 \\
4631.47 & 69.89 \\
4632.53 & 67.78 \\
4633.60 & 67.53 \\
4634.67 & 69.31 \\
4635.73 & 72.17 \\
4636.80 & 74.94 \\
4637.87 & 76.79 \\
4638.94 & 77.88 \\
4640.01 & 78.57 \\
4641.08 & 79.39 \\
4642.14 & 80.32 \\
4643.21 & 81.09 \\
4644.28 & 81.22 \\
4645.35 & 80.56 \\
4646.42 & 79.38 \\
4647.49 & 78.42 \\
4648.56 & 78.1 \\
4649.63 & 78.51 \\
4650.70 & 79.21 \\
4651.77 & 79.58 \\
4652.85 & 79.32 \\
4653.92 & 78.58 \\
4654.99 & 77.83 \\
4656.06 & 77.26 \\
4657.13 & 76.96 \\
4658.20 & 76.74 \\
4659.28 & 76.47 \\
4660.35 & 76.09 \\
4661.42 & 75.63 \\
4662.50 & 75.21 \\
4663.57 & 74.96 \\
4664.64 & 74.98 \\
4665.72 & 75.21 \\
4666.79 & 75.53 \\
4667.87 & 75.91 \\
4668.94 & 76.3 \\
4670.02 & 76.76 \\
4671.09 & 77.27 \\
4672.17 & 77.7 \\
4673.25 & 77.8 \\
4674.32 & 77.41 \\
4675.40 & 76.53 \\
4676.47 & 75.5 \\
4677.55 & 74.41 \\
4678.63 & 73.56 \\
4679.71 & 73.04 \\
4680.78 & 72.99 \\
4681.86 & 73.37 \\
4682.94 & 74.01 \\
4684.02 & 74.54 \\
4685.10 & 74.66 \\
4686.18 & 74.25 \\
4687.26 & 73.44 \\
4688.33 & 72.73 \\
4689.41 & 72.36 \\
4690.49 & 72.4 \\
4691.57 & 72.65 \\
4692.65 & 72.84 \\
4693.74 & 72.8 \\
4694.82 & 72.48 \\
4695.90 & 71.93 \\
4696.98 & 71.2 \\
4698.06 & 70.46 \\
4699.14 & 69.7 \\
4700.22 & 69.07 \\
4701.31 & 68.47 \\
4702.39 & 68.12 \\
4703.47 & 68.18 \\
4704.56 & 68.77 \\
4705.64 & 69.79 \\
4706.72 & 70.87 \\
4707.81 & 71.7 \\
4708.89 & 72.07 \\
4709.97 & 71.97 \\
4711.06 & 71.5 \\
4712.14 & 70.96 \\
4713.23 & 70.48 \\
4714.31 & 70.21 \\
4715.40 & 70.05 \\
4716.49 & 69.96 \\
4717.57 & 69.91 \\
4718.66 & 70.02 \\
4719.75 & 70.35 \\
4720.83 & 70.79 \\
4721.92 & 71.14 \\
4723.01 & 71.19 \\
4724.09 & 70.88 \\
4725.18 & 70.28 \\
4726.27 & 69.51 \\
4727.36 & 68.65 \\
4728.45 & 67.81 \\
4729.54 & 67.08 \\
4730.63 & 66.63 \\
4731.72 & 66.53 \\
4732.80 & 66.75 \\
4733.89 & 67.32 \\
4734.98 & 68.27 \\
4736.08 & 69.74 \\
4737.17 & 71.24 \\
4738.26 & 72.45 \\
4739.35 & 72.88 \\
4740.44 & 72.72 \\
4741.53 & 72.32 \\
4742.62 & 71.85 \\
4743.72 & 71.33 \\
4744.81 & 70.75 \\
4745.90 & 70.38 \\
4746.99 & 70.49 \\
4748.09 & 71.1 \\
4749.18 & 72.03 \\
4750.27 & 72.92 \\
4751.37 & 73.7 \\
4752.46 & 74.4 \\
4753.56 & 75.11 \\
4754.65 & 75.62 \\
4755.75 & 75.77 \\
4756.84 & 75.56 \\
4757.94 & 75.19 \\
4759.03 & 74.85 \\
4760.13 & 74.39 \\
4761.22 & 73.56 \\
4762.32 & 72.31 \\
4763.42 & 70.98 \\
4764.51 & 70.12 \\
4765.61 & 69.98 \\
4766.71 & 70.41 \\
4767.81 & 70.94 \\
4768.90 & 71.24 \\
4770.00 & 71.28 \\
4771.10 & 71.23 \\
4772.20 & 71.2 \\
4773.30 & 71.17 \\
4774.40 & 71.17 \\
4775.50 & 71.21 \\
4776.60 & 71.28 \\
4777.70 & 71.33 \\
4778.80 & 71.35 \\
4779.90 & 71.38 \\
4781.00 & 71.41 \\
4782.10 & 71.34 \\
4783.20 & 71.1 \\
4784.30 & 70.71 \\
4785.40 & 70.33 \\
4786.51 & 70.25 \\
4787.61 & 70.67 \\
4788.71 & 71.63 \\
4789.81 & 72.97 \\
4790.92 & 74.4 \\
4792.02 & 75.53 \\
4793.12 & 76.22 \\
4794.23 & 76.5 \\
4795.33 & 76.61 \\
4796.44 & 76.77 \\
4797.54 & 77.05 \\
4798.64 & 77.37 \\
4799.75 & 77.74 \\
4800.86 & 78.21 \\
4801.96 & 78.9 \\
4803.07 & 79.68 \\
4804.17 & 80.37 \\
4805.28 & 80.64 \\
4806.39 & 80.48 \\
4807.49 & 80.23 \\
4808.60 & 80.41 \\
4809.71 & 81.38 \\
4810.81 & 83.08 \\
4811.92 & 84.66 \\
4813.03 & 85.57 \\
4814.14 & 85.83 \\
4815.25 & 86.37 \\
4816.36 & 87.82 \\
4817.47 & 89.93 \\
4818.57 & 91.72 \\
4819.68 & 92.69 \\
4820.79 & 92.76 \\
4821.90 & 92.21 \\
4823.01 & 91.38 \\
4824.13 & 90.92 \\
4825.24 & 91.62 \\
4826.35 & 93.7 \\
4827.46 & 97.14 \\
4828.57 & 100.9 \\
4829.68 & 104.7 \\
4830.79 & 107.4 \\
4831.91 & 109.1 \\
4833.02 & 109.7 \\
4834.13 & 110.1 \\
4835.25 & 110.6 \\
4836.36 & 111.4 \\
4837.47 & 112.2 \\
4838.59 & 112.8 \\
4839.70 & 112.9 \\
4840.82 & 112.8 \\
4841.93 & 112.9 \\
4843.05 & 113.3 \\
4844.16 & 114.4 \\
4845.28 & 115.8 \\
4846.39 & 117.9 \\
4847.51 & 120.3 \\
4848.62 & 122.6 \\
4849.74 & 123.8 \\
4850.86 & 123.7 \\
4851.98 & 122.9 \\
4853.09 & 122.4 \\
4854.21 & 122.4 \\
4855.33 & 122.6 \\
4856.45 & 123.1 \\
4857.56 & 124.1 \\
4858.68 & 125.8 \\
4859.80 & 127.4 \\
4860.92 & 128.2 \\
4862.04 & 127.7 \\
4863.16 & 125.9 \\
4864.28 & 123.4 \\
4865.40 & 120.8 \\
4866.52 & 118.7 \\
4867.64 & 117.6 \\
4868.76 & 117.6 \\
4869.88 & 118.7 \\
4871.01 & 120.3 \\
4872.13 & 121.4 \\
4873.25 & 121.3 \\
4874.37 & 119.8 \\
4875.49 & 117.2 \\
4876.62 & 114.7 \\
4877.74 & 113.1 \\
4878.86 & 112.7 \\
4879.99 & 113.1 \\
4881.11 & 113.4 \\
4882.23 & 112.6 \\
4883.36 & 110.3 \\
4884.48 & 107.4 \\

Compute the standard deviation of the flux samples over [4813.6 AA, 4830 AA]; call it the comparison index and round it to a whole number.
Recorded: 5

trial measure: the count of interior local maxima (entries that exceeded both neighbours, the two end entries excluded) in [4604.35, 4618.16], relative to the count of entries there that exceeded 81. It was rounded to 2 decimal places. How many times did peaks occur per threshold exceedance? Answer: 0.17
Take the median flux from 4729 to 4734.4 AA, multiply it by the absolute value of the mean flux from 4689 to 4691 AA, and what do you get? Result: 4831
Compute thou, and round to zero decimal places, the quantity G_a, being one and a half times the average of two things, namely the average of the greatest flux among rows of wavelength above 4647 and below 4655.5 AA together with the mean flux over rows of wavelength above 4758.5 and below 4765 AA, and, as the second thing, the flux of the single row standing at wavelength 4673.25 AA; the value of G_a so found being 115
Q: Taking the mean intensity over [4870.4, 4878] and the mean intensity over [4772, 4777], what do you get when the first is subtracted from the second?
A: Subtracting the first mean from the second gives -47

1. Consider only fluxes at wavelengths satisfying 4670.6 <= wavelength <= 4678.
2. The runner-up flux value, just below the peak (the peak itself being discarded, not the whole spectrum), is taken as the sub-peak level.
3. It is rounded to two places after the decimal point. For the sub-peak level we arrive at 77.70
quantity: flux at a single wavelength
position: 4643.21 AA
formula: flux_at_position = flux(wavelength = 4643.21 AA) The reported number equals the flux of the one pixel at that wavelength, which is 81.09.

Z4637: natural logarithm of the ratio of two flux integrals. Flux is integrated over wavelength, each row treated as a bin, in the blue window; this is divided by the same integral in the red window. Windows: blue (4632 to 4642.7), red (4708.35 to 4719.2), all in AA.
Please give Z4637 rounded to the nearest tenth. 0.0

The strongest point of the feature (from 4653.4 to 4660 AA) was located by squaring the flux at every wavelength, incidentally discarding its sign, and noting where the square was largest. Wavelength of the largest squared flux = 4653.92 AA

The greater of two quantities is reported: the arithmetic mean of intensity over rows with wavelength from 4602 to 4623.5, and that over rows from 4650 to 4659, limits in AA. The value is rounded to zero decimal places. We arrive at 80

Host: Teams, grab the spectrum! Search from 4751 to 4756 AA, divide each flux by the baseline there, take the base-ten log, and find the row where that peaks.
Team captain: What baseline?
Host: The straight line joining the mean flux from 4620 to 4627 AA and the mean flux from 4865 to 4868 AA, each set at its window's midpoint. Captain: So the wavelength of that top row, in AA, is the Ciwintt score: 4755.75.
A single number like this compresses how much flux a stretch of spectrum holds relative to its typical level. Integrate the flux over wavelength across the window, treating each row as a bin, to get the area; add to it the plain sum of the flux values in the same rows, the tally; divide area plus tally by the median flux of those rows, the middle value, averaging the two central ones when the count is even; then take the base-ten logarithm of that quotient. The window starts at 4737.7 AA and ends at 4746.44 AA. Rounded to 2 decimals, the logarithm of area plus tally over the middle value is 1.22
